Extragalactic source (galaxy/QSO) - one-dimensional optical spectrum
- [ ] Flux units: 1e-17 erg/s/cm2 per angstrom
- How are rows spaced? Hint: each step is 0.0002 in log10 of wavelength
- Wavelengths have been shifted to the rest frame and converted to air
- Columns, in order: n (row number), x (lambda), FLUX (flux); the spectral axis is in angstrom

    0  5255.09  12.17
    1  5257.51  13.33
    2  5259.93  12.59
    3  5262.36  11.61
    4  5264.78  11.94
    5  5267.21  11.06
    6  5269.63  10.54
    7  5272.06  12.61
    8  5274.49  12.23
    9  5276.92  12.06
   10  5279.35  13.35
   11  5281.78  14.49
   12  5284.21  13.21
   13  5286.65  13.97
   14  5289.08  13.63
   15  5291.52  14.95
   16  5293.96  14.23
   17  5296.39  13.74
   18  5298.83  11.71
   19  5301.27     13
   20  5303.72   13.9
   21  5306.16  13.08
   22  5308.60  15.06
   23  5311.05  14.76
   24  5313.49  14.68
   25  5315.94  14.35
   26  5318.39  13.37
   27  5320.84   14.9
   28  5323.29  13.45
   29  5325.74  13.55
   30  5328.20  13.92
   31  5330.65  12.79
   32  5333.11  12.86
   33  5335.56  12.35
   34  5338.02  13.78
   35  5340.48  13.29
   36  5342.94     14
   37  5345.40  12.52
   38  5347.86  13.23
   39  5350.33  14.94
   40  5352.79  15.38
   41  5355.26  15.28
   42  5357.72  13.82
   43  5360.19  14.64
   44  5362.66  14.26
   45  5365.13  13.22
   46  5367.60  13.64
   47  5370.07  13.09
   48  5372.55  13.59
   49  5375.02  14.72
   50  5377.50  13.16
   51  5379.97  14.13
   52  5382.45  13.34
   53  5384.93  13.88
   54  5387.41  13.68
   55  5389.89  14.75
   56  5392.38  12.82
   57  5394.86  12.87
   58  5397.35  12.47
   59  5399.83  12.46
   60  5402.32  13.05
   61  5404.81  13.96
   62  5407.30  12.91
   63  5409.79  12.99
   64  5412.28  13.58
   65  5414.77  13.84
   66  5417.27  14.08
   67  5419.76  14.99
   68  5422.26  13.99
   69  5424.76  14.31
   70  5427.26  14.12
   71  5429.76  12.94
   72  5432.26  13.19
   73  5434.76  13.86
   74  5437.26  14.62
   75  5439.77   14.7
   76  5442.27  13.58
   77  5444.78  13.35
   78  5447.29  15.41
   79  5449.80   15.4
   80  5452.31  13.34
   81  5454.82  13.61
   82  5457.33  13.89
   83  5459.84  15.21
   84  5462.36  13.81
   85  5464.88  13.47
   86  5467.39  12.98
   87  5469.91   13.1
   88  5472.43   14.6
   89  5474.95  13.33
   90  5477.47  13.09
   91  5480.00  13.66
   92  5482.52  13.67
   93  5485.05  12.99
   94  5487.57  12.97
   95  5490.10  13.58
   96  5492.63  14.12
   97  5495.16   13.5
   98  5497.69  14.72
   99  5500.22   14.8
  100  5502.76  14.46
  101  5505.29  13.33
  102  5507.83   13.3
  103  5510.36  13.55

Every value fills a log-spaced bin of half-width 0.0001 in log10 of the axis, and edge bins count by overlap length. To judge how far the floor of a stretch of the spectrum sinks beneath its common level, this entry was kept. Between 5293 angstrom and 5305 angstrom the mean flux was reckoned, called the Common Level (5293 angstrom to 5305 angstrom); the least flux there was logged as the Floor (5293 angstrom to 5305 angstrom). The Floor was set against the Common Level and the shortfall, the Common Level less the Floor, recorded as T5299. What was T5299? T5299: 1.6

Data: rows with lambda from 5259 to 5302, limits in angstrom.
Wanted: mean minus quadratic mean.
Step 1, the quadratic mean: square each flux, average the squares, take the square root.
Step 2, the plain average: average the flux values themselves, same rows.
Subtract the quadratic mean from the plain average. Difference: -0.05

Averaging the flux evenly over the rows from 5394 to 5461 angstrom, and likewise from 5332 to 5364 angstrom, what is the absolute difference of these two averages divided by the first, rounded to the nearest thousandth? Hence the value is 0.005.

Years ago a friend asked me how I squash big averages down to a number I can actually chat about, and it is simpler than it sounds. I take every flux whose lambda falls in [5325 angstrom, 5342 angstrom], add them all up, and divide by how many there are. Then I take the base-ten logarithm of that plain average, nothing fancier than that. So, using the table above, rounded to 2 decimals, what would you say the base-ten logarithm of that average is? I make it 1.12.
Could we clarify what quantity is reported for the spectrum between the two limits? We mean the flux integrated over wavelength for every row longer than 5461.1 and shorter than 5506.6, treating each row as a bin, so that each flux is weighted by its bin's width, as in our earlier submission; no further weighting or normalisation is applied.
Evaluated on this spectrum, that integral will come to 622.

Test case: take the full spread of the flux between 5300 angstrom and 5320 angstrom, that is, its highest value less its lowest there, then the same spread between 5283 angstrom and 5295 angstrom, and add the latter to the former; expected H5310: 3.8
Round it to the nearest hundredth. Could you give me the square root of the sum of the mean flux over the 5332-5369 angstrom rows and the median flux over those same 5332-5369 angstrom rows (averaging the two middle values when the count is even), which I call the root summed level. 5.25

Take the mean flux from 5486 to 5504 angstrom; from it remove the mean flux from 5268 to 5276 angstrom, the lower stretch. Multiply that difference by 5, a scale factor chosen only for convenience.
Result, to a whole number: 11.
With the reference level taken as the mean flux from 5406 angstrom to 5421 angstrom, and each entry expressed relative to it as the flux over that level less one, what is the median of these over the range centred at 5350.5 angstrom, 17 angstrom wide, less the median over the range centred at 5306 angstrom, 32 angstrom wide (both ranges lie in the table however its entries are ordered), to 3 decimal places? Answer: -0.017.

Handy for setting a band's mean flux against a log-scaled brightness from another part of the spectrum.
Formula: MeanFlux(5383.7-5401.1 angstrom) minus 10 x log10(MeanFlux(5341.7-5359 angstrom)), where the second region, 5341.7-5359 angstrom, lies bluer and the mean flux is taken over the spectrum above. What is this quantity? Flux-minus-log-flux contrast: 1.76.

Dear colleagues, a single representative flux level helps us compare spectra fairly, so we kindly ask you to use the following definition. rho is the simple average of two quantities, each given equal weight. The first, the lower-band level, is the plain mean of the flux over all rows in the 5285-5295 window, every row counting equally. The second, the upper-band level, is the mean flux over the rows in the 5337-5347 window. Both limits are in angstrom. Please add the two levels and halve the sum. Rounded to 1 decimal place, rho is 13.8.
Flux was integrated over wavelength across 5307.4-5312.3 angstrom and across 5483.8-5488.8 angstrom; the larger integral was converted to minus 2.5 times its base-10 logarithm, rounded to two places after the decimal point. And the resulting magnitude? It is -4.66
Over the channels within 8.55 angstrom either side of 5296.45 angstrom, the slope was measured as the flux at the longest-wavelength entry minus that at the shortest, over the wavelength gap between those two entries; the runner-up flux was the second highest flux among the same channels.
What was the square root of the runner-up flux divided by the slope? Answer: 28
